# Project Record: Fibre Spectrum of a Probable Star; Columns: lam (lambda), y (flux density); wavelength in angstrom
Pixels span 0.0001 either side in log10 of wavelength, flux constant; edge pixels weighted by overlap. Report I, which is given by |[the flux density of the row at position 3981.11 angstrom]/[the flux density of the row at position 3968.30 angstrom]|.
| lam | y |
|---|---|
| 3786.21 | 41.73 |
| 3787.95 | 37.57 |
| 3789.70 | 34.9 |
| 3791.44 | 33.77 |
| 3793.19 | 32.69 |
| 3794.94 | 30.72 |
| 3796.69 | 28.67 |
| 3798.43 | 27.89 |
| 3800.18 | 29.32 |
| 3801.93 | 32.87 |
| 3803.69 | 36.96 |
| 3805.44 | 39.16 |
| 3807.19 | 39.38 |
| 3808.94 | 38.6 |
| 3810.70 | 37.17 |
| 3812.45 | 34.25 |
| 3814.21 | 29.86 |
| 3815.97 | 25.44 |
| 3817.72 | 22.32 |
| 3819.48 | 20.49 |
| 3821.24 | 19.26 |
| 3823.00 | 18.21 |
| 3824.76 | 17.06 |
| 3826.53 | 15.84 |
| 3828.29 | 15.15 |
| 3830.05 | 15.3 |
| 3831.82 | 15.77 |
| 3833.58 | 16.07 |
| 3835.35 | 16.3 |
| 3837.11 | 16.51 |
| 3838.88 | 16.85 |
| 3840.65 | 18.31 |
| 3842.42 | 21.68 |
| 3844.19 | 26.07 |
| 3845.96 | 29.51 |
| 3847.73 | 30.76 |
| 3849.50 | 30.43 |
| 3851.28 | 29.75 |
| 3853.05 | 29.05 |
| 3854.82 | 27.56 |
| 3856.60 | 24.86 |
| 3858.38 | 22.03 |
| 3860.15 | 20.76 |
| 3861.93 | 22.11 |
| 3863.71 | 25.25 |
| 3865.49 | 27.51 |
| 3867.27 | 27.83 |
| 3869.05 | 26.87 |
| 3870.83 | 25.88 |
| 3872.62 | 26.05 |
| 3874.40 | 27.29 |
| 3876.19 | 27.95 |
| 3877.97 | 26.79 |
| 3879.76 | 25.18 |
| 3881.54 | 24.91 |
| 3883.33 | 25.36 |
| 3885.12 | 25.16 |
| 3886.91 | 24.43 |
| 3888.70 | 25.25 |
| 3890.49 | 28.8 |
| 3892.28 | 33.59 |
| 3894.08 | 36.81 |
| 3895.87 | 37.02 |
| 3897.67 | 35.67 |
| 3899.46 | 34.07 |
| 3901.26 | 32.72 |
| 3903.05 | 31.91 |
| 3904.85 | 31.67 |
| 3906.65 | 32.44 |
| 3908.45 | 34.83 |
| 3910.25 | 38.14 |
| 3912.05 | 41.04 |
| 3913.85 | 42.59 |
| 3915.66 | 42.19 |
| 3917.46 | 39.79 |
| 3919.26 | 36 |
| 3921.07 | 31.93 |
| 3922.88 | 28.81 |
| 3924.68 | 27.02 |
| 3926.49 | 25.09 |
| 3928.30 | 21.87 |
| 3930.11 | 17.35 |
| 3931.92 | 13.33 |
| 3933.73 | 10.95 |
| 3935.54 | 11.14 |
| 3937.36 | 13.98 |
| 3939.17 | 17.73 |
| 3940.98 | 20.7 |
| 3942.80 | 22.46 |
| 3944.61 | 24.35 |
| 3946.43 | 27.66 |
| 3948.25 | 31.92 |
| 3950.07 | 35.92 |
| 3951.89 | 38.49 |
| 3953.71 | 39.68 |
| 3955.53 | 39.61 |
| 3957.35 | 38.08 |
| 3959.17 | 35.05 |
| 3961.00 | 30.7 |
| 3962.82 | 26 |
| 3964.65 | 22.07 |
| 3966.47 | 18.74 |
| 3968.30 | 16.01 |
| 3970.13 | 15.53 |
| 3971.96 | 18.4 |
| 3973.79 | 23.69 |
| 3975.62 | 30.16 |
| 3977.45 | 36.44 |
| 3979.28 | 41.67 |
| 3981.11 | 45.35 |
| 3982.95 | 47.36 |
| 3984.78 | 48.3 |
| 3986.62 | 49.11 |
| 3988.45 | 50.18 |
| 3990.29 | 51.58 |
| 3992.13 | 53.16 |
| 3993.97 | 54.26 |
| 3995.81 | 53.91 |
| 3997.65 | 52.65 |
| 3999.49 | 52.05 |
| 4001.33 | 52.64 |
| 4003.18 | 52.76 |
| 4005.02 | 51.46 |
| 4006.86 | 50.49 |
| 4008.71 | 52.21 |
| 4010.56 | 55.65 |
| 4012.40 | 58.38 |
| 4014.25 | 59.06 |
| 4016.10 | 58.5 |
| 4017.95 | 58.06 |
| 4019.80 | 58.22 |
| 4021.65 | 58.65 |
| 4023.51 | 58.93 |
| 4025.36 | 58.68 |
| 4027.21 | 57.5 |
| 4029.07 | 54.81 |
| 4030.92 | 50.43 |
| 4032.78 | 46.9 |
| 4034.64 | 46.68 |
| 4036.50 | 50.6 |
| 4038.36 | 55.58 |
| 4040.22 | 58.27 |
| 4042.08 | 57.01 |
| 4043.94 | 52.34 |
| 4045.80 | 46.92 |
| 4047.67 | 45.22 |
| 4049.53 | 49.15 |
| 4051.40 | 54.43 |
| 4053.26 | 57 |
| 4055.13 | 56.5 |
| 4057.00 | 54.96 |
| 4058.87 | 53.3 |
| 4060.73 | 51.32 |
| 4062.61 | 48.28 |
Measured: 2.8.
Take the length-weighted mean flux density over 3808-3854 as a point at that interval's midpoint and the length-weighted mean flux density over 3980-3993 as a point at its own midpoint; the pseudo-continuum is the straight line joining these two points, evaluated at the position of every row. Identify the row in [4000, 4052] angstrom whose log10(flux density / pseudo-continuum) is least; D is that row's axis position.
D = 4047.67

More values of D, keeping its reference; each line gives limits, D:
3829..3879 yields 3830.05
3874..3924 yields 3922.88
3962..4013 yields 3970.13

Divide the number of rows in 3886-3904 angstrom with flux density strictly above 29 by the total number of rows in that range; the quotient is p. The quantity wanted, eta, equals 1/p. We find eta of 1.4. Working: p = 0.70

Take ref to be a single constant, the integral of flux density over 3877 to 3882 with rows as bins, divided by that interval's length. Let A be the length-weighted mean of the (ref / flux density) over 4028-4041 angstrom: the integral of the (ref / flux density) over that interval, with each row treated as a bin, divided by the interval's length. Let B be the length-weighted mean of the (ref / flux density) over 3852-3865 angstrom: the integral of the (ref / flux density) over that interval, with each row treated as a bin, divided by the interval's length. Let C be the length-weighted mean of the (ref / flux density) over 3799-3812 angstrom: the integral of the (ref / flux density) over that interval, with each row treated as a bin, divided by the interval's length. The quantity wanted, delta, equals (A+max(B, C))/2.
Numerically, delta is 0.78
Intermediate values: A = 0.50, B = 1.06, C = 0.72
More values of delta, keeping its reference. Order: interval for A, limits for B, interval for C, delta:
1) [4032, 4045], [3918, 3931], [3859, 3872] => 0.77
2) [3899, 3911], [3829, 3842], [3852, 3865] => 1.16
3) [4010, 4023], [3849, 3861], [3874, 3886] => 0.72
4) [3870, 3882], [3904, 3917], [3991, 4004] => 0.84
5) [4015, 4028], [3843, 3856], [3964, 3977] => 0.87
